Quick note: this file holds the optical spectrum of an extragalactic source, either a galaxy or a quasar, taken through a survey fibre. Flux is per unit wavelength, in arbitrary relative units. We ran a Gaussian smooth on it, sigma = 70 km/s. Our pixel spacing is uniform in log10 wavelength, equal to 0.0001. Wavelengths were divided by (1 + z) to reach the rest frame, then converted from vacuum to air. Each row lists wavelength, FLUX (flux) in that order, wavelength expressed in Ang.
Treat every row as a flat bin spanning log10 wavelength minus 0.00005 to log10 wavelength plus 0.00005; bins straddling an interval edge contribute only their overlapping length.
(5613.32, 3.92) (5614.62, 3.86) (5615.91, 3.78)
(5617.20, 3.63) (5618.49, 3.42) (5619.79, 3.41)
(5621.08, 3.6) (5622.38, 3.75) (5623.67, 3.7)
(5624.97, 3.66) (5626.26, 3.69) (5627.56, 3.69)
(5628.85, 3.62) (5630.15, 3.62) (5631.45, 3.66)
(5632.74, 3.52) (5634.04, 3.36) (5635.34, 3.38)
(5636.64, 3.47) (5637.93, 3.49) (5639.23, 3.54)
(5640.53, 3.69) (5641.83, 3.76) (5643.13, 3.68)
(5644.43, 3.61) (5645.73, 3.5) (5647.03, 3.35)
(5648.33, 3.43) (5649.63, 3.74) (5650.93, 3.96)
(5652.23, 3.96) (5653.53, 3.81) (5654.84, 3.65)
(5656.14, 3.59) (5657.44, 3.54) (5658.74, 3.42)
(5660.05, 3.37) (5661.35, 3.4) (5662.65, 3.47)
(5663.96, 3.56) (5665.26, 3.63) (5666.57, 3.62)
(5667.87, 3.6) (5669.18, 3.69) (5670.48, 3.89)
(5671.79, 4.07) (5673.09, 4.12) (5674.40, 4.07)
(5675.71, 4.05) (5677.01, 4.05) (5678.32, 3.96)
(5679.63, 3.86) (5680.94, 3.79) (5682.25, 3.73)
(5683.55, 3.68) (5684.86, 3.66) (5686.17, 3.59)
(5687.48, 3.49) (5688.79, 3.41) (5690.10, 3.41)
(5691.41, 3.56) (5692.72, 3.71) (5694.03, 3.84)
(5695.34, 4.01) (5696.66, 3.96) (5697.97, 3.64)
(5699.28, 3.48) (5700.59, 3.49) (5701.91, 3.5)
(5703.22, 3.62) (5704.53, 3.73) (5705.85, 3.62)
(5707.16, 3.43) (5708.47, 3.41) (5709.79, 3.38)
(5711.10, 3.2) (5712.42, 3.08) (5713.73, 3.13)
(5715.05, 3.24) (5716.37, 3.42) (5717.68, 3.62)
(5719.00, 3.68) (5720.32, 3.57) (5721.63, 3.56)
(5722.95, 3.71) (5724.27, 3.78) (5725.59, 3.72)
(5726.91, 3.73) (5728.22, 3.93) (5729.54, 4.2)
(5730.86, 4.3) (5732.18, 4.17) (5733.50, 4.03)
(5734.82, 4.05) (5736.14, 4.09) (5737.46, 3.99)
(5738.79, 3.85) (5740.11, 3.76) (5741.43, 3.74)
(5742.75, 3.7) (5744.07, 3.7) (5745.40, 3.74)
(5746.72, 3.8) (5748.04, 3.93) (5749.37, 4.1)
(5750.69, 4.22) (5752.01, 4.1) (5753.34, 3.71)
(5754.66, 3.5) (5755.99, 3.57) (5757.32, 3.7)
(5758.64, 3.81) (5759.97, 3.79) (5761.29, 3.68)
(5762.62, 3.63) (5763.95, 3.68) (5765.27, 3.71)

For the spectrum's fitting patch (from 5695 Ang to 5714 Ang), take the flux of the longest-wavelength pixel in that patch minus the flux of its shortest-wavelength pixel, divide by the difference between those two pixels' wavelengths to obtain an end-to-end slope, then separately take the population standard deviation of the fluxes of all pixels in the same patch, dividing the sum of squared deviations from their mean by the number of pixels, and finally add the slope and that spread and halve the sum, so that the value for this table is 0.11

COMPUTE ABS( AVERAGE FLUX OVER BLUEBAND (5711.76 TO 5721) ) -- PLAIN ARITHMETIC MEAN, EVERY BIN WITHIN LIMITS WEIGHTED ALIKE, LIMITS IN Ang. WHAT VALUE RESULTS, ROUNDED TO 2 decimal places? 3.39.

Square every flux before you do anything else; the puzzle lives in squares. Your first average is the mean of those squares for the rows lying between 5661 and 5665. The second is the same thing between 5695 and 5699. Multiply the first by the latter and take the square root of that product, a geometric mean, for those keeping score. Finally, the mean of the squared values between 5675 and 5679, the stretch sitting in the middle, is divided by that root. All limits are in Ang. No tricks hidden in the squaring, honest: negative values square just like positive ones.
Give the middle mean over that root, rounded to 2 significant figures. 1.2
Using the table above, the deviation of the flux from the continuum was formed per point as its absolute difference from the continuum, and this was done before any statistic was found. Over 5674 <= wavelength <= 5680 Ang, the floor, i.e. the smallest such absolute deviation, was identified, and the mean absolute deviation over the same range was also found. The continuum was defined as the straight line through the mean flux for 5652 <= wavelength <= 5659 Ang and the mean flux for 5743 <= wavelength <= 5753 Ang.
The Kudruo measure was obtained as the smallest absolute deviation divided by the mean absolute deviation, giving 0.5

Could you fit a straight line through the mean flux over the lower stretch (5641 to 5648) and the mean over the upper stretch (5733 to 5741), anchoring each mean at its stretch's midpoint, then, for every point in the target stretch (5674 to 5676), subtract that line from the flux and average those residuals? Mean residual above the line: 0.4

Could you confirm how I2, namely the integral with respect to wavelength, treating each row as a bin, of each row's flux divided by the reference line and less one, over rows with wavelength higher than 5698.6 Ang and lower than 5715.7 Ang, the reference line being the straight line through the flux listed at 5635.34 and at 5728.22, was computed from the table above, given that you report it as -1.8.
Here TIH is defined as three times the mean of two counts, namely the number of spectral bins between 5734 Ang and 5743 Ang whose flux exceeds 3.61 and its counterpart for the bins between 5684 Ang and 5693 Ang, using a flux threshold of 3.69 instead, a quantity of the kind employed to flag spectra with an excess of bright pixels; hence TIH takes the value 12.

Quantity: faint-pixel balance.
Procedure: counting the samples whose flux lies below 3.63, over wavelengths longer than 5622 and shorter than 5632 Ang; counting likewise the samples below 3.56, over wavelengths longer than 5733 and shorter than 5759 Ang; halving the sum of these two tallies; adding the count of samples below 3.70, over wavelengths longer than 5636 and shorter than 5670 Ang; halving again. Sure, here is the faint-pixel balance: 11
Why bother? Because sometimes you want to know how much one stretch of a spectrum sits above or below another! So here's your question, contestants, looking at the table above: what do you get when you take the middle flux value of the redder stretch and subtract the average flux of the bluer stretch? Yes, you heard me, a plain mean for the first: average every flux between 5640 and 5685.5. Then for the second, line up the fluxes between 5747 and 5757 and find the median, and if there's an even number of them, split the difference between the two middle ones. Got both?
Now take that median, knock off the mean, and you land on 0.22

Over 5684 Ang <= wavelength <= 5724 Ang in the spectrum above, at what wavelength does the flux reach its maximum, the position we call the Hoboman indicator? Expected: 5695.34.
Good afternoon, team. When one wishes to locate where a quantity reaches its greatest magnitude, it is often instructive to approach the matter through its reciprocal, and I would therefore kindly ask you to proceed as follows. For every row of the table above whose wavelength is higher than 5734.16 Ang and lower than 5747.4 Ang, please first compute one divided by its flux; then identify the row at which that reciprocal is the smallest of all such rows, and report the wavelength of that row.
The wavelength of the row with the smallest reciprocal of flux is 5736.14 Ang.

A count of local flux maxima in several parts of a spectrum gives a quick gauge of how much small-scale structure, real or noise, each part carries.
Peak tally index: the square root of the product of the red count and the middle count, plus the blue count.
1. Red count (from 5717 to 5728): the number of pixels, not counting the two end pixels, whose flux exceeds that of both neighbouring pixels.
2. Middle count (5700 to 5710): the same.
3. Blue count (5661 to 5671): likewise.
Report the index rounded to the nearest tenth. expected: 2.4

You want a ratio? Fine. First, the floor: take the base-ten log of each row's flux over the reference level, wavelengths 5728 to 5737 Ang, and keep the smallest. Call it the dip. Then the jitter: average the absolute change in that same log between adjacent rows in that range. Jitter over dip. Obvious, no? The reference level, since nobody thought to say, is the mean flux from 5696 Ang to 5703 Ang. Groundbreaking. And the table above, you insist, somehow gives 0.3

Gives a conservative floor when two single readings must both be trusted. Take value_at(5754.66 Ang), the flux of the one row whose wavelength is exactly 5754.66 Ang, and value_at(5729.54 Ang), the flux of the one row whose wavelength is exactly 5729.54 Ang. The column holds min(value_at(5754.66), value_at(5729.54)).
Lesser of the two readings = 3.50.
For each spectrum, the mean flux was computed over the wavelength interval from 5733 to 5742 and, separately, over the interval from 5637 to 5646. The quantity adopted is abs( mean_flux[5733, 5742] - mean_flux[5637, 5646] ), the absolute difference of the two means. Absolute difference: 0.32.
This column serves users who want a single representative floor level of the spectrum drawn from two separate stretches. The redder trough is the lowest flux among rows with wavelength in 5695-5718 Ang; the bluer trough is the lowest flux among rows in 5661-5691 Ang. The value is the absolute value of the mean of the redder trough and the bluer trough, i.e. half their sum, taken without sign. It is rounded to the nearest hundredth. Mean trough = 3.24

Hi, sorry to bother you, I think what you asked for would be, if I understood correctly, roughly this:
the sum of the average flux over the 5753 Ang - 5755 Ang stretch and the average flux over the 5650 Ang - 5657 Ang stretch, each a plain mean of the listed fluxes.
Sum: 7.40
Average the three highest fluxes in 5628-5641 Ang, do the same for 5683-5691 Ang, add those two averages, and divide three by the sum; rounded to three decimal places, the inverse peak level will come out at 0.411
